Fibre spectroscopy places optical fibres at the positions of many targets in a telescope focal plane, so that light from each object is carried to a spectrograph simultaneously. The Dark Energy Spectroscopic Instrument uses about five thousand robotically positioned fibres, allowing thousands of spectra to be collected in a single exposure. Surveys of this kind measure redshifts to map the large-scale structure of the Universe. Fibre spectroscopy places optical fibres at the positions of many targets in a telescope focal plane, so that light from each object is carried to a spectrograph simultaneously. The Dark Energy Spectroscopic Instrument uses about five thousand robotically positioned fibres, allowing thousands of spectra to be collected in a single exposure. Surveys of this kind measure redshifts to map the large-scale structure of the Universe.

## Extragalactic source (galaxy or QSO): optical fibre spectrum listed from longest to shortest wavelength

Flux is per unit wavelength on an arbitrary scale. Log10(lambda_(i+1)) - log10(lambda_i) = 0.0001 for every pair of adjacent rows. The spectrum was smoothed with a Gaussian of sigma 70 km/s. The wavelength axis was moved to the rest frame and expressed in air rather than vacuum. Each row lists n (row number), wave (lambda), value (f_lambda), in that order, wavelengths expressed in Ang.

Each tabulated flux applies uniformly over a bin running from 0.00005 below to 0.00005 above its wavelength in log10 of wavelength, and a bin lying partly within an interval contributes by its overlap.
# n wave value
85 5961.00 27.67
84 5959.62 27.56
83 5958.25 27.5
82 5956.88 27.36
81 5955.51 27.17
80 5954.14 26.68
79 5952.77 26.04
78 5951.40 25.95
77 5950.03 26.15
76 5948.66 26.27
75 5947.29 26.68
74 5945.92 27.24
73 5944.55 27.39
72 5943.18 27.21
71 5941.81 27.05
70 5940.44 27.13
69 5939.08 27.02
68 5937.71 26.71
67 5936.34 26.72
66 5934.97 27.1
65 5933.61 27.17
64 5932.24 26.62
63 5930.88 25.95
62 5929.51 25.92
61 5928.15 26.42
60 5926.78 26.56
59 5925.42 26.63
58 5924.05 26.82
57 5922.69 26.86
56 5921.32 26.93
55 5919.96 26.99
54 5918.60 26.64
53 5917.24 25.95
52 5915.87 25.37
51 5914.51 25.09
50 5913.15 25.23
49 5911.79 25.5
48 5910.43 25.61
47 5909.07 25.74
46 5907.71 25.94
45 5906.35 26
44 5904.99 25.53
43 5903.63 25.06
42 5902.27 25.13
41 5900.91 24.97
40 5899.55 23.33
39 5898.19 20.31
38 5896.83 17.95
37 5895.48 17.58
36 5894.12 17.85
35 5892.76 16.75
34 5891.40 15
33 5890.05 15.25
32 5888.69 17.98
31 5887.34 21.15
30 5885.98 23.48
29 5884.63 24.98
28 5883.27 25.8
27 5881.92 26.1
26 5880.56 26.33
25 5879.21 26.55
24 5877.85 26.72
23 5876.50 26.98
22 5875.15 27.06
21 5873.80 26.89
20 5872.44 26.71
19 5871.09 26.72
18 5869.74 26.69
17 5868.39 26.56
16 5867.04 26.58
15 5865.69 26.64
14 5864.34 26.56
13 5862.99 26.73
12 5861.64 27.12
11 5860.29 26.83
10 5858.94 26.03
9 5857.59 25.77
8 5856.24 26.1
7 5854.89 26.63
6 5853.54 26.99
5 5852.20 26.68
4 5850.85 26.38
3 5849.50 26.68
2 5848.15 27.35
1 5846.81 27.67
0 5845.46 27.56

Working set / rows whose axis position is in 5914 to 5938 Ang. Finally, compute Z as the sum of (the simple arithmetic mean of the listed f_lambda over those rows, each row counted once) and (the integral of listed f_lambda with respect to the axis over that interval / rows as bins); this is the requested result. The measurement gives 662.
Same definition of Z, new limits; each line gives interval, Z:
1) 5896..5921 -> 645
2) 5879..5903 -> 535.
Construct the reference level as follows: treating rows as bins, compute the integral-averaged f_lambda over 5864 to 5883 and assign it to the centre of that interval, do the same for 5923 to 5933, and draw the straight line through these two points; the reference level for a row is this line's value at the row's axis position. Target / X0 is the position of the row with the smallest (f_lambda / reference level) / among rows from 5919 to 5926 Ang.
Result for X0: 5925.42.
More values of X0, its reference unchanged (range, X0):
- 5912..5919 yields 5914.51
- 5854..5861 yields 5857.59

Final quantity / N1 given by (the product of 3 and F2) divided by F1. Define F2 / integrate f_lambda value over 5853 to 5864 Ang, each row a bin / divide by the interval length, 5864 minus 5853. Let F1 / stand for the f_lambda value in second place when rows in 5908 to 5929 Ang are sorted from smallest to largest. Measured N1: 3.2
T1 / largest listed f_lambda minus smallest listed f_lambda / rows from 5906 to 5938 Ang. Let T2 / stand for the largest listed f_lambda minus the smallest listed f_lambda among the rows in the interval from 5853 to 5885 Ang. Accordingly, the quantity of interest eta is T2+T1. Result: 4.2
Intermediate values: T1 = 2.08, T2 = 2.1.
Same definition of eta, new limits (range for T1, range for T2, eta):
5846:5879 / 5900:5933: 3.9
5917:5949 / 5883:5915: 12.5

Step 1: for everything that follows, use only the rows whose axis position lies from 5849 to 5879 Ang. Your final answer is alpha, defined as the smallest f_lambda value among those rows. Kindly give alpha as 25.77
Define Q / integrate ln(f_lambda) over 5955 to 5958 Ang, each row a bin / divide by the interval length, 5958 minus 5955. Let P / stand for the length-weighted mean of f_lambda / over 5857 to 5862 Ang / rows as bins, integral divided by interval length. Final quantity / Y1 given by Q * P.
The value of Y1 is 87.4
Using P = 26.4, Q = 3.31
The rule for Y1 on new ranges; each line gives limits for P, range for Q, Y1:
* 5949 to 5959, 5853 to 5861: 87.3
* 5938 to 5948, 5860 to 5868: 89.0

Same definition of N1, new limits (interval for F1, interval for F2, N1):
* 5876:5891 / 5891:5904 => 3.4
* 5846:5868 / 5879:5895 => 2.4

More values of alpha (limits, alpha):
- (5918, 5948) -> 25.92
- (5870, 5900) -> 15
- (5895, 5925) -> 17.58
